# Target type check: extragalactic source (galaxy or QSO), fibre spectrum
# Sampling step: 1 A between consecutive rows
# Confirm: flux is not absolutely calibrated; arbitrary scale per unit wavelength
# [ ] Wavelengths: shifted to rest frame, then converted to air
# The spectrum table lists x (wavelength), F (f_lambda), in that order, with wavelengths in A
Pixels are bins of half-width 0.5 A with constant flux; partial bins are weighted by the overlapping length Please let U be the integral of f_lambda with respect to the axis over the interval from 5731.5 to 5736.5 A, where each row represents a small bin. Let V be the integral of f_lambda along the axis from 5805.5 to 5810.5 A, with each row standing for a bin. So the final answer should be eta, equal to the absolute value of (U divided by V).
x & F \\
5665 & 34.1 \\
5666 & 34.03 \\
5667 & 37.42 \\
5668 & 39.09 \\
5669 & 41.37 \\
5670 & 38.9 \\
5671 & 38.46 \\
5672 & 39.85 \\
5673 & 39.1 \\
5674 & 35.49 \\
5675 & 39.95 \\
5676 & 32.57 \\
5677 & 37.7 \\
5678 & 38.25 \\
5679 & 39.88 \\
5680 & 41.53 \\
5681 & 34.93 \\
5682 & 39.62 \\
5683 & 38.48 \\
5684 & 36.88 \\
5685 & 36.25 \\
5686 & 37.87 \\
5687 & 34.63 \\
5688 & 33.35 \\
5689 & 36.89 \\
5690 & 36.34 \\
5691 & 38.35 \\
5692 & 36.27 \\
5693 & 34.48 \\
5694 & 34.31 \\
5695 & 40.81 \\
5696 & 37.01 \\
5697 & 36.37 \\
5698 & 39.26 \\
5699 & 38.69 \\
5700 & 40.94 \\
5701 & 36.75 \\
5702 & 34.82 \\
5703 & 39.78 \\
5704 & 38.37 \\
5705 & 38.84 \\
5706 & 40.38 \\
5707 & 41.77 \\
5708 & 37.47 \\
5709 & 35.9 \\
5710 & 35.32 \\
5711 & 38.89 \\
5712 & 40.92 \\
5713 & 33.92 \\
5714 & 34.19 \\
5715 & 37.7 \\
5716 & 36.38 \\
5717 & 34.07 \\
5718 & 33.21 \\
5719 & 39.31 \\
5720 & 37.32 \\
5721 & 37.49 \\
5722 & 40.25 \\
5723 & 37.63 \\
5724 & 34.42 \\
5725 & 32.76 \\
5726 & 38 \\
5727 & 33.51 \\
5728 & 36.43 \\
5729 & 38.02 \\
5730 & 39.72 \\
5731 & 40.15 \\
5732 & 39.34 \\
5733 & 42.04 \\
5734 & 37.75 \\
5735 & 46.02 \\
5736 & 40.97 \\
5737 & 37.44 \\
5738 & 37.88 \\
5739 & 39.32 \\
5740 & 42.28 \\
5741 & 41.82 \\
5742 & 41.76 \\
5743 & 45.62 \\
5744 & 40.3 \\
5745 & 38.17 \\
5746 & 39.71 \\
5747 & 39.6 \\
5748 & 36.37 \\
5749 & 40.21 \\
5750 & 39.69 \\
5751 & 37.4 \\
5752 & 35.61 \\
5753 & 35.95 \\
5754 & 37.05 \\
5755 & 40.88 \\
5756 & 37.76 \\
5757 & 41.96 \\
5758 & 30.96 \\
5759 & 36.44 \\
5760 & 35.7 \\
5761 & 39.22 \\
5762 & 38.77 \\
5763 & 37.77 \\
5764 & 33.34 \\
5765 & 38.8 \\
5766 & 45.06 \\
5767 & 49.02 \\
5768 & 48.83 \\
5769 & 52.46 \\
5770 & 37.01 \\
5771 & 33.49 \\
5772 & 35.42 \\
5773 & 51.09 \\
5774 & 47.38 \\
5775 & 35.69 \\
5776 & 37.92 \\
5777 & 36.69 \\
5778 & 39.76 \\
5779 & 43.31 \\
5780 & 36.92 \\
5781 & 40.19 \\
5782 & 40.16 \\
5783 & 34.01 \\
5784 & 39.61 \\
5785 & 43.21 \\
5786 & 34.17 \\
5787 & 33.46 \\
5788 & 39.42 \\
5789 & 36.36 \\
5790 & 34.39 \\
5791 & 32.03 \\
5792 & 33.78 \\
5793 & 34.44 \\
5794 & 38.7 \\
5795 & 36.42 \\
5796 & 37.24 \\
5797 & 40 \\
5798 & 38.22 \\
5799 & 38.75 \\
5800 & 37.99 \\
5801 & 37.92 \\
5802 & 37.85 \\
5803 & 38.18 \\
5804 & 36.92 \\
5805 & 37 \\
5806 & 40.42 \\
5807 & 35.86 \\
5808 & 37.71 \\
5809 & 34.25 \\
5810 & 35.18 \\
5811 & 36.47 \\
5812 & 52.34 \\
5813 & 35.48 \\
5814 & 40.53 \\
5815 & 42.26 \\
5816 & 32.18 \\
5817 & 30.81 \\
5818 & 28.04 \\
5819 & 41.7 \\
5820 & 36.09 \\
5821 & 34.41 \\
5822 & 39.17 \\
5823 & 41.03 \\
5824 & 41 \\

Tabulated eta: 1.12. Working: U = 206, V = 183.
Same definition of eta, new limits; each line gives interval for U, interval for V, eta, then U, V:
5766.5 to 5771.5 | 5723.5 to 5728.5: 1.26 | 221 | 175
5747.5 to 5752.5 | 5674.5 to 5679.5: 1.00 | 189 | 188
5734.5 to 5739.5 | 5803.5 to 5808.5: 1.07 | 202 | 188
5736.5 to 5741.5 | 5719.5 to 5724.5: 1.06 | 199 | 187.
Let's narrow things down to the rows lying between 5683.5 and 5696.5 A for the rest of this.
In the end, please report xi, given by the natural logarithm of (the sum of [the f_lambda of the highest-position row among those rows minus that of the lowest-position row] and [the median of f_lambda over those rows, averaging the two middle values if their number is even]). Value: 3.60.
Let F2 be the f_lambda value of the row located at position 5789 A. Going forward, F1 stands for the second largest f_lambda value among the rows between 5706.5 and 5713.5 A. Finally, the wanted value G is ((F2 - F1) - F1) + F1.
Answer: -4.6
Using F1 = 40.92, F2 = 36.36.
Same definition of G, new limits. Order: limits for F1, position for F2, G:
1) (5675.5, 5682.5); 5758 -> -8.9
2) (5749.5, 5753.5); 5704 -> 1.0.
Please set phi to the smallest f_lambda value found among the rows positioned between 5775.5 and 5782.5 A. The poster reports 36.69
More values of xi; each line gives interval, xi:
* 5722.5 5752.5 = 3.62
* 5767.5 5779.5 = 3.51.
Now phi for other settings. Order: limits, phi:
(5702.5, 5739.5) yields 32.76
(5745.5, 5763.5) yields 30.96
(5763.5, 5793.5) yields 32.03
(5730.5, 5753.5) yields 35.61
